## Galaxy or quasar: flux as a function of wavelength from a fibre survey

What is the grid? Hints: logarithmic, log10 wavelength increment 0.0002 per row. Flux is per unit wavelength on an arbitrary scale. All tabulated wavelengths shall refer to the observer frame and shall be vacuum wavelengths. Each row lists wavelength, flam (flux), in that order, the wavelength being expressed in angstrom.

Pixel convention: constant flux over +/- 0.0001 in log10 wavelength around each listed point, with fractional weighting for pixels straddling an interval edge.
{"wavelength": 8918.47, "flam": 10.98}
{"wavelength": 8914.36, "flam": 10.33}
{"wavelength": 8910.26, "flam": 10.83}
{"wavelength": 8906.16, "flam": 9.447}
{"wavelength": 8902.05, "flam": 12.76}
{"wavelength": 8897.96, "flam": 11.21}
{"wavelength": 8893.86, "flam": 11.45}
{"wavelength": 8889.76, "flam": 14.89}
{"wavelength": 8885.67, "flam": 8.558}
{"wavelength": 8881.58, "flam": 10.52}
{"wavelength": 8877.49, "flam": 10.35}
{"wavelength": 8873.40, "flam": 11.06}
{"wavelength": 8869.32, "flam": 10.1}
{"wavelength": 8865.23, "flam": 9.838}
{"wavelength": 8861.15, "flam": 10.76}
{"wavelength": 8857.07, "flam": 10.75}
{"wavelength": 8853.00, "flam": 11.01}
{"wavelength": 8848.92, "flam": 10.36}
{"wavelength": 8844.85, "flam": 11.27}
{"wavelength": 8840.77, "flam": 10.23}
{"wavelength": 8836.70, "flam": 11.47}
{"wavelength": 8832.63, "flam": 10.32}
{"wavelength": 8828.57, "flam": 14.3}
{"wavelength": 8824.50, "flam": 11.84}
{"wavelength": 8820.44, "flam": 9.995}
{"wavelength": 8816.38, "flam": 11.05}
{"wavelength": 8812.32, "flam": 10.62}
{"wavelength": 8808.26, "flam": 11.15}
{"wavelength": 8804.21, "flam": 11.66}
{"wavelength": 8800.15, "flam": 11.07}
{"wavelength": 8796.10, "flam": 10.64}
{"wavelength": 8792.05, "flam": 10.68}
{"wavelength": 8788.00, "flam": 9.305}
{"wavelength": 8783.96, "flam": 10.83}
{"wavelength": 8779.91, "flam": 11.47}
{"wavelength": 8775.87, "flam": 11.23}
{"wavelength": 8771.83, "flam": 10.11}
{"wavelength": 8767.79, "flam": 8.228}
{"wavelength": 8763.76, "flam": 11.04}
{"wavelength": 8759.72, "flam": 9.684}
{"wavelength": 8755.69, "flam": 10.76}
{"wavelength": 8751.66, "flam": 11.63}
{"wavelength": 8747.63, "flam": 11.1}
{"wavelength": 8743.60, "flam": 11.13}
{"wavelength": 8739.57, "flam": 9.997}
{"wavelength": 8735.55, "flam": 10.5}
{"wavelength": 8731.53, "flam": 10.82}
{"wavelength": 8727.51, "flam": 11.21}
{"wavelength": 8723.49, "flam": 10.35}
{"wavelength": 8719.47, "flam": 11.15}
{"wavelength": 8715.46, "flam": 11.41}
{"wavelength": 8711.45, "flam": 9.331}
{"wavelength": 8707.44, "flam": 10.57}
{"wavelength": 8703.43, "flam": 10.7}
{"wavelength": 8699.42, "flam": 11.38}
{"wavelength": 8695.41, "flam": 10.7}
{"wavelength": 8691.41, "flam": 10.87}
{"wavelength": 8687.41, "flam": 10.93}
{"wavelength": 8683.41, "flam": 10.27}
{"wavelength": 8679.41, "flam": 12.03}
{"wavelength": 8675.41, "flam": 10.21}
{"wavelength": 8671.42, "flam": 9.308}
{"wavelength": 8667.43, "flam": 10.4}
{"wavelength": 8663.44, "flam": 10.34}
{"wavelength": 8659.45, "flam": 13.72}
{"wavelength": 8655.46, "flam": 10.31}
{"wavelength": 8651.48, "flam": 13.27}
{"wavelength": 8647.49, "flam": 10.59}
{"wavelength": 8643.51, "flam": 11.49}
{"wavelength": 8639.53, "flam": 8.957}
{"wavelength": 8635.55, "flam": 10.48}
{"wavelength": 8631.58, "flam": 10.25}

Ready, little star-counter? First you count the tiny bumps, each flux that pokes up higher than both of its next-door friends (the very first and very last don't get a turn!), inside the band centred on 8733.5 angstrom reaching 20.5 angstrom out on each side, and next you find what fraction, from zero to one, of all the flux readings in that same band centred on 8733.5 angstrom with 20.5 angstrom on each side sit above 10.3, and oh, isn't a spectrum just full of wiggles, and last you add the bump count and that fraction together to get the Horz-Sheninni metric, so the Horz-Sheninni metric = 2.9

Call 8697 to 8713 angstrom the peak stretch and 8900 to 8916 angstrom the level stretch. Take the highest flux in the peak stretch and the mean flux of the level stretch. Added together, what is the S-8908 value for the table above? 22.2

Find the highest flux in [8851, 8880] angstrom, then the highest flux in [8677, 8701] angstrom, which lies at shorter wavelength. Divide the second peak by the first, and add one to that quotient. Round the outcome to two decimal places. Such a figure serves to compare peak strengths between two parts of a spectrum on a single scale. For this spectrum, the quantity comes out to 2.09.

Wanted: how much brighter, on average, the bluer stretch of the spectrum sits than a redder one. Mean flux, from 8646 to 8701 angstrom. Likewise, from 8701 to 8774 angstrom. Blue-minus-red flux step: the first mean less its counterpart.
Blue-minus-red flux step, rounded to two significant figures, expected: 0.48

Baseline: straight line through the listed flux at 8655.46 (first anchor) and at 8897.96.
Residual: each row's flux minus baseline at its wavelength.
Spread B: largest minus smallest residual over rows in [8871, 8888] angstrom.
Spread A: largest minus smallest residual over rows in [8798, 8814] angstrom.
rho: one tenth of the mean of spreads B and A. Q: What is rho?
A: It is 0.18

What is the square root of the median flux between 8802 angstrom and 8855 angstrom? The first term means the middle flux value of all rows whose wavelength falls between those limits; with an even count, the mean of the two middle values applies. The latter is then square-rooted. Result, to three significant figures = 3.32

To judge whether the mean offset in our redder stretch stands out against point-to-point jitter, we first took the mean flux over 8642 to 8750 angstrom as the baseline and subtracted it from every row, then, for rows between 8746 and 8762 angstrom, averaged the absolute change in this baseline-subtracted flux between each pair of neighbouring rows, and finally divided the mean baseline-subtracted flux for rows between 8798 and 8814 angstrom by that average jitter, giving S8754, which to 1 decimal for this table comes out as 0.3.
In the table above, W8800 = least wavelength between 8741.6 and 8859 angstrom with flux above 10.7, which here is 8743.60 angstrom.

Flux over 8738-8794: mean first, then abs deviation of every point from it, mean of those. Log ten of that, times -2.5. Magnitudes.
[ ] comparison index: 0.3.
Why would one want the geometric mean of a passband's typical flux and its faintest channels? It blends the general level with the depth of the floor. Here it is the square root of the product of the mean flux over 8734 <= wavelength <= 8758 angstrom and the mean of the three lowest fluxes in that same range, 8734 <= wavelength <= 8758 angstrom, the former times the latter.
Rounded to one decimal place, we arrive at 10.6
